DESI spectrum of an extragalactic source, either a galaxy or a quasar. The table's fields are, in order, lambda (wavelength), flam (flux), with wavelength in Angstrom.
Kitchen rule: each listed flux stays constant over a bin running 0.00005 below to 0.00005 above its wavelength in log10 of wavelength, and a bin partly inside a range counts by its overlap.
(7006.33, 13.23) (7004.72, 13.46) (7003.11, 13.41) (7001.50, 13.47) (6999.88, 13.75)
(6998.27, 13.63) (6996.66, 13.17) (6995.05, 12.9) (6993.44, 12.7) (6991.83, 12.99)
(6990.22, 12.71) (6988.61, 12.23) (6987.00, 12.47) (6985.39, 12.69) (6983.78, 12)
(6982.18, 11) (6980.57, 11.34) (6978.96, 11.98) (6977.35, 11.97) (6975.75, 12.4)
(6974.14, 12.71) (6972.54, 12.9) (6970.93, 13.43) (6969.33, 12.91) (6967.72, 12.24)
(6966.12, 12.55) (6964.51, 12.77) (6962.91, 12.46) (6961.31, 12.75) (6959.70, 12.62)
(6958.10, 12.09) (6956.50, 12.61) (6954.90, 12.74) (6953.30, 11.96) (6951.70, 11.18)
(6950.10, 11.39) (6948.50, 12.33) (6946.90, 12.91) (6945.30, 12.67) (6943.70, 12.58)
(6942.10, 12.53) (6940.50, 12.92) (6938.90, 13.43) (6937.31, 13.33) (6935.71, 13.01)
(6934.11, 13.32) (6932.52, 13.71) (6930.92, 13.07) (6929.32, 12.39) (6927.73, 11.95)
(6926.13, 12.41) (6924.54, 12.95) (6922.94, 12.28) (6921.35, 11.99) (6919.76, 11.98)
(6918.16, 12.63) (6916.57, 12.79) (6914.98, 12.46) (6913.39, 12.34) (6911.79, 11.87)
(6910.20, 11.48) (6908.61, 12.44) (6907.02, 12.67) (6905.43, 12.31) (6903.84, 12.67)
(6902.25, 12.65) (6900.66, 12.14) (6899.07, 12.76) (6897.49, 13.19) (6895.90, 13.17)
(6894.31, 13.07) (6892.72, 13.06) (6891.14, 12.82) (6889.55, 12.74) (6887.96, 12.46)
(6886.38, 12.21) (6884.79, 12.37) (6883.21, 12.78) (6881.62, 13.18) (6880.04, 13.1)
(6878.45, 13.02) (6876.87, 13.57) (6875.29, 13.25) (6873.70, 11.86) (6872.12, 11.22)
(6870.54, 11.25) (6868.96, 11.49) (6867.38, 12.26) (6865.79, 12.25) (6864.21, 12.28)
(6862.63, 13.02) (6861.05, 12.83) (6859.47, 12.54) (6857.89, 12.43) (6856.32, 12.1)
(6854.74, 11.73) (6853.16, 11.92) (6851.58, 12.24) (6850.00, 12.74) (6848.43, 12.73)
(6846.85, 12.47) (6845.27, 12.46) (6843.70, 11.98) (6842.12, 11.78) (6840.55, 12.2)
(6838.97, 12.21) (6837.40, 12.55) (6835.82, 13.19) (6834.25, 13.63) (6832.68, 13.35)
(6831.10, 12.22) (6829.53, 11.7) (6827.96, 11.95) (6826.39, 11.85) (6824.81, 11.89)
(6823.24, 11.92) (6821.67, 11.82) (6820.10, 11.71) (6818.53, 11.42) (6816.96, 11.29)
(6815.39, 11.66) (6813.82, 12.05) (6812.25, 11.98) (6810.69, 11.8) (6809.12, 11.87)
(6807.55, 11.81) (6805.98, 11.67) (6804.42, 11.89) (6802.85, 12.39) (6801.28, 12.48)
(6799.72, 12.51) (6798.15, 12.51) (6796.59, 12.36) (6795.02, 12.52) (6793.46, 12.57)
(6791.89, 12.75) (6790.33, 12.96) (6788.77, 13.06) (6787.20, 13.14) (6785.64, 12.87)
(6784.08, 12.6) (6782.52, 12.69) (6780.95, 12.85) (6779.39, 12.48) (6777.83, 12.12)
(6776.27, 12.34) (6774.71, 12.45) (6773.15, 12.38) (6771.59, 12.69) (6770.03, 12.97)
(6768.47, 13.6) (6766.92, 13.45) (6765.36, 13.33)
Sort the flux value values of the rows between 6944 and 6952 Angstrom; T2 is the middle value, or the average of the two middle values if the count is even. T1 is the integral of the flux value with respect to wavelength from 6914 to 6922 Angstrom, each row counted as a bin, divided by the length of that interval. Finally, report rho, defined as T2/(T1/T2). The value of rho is 12.3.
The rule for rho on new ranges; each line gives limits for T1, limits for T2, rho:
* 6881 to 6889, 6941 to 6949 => 12.6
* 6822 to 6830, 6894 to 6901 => 14.4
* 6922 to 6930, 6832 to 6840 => 14.0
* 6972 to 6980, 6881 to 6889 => 12.6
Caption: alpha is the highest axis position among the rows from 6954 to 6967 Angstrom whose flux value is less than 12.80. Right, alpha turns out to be 6966.12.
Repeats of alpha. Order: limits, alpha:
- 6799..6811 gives 6810.69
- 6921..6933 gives 6929.32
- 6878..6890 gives 6889.55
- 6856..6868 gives 6867.38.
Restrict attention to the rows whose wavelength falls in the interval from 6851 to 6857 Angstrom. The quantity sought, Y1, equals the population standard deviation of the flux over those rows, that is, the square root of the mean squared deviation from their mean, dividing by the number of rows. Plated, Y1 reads 0.19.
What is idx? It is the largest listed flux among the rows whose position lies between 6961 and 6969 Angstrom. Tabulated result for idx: 12.77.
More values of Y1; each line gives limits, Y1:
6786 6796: 0.24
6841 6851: 0.36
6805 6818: 0.22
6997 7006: 0.13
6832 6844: 0.65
